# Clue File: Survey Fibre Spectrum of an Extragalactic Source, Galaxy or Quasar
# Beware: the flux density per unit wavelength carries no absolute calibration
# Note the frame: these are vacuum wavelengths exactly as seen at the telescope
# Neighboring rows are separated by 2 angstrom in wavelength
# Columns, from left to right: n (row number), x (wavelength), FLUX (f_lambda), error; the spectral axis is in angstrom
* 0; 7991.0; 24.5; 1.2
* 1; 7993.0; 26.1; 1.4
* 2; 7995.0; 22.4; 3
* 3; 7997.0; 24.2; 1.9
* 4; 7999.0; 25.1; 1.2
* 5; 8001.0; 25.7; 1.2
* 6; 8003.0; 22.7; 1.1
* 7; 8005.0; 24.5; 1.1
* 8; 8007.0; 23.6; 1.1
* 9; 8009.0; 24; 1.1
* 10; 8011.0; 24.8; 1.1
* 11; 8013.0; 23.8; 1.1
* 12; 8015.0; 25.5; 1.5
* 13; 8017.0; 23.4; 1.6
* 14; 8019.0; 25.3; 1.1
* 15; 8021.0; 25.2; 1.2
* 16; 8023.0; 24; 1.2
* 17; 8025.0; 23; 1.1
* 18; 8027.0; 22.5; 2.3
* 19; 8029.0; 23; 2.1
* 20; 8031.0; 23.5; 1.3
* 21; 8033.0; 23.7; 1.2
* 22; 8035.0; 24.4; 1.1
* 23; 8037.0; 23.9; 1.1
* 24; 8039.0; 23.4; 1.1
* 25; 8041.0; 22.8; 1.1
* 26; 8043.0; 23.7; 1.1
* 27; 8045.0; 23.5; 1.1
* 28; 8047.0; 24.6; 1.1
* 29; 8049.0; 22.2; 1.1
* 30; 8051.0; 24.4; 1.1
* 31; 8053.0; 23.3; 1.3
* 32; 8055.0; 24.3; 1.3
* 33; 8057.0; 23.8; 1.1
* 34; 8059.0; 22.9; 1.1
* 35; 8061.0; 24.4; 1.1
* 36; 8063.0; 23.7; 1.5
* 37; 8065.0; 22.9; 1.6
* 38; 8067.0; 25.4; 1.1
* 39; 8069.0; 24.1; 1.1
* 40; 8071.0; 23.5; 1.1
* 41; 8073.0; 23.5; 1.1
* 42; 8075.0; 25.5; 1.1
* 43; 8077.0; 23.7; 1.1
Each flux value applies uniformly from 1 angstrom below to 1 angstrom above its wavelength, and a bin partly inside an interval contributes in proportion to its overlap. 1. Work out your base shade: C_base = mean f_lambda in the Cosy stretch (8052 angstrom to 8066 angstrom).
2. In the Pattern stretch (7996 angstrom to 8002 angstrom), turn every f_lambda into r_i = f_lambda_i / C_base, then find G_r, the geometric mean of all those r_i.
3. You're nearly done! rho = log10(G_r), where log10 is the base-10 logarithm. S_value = 0.025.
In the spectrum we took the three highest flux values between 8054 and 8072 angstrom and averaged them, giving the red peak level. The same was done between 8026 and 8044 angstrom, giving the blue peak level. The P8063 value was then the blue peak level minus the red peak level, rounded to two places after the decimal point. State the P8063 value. -0.70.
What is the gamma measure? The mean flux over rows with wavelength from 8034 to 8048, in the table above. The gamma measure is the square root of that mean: 4.87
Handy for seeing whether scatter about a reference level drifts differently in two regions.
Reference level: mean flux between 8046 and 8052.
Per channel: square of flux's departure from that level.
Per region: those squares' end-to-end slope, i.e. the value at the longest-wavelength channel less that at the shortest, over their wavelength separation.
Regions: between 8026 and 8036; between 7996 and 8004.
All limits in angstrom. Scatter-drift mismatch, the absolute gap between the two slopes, 0.28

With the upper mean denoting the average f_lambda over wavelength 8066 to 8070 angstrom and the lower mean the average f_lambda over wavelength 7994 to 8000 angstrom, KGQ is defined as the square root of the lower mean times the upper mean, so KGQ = 24.3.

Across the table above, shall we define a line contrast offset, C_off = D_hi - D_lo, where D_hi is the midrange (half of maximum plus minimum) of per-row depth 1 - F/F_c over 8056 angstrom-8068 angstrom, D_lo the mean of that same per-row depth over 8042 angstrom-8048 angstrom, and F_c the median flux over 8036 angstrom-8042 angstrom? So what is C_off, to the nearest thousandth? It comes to -0.009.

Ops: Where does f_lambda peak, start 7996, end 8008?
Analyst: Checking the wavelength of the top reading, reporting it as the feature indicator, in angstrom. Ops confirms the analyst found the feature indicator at 8001.0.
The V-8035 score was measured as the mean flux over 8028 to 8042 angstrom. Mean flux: 23.5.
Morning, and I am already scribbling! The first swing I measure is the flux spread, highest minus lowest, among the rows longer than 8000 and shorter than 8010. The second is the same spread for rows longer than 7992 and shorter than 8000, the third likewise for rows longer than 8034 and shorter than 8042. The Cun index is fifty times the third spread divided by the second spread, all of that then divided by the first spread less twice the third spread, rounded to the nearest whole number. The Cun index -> -108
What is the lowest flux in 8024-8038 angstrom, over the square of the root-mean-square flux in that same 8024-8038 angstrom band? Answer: 0.0410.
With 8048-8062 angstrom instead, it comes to 0.0398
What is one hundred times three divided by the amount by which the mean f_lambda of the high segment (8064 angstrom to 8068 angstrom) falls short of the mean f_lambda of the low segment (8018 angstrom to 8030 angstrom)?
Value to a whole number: -947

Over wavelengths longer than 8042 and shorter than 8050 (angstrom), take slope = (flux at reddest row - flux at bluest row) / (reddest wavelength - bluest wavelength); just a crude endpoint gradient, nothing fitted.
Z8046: -0.25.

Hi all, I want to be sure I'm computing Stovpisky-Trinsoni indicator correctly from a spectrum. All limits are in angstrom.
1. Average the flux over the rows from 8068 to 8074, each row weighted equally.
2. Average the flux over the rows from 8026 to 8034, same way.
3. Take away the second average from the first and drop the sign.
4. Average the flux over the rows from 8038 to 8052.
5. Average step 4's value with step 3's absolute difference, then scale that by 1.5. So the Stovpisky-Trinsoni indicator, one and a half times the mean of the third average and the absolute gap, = 18.0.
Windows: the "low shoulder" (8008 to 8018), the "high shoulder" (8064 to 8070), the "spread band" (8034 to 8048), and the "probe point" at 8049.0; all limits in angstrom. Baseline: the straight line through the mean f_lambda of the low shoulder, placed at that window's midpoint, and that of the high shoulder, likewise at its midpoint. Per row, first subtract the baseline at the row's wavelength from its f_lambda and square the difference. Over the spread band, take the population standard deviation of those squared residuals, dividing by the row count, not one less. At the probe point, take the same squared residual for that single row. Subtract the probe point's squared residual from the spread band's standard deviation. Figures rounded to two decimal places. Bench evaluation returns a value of -3.32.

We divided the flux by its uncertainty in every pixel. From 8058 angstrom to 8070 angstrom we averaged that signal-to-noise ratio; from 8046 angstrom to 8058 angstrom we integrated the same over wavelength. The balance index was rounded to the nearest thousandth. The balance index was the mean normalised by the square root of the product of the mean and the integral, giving 0.283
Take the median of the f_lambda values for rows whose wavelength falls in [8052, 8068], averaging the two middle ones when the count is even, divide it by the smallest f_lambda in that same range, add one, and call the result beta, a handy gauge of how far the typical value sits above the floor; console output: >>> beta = 2.04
